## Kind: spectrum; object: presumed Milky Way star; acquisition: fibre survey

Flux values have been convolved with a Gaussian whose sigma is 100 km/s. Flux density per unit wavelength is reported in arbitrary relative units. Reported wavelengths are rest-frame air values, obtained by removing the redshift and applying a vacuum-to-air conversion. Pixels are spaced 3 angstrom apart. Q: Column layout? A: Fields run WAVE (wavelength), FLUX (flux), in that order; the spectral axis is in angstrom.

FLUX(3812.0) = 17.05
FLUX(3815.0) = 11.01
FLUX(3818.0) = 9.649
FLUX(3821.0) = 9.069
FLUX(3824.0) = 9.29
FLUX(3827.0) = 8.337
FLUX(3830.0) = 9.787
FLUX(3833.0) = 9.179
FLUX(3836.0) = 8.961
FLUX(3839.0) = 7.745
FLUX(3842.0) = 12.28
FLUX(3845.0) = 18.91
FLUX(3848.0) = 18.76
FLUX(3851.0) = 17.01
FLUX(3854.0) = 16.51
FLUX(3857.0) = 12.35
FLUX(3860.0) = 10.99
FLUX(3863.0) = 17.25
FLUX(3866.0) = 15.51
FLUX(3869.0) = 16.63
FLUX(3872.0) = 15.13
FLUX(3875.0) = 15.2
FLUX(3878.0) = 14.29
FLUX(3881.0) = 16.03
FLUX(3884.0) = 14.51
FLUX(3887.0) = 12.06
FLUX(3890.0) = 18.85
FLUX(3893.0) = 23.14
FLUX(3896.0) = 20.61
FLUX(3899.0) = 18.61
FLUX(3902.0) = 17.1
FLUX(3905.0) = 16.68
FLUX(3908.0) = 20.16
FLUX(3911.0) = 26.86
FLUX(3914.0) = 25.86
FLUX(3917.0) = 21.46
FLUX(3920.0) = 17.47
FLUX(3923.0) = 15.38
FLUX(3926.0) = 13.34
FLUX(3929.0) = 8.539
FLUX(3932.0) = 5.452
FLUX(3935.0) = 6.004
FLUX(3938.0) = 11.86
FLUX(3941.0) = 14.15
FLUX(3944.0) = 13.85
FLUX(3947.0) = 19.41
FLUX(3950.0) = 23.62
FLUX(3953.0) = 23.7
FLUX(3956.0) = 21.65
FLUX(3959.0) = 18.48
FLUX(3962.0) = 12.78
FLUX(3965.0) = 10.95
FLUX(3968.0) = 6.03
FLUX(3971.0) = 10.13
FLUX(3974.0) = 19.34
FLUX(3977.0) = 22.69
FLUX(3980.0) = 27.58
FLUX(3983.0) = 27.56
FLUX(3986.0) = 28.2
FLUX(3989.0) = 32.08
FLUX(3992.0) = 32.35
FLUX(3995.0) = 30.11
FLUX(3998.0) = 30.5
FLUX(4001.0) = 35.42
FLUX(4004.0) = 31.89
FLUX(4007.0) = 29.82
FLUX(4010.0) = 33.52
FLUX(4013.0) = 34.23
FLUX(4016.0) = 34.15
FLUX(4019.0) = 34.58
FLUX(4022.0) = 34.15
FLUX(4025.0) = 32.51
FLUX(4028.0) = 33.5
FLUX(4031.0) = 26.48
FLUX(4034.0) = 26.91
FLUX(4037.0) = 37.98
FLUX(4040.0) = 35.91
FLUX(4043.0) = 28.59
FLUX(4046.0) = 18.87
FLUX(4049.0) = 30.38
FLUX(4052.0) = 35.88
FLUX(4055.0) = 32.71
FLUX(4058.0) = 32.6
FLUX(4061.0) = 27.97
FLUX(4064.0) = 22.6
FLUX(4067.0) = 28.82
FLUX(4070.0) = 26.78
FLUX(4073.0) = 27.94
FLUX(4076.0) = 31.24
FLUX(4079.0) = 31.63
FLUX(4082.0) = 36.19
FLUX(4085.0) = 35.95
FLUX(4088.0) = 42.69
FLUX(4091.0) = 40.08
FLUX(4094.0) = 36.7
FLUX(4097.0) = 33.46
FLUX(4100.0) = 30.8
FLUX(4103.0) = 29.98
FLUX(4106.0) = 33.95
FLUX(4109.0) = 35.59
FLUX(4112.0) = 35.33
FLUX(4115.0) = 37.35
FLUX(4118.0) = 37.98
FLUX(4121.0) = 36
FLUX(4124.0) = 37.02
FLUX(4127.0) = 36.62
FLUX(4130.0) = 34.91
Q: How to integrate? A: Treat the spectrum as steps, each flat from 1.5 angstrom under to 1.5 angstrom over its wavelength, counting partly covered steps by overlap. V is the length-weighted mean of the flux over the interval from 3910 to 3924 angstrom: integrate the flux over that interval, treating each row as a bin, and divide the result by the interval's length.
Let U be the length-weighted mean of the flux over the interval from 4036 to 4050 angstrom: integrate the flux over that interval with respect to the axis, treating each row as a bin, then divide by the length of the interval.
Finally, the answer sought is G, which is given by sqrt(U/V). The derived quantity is 1.18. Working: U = 30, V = 21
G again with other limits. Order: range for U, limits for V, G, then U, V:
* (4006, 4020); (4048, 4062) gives 1.02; 33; 32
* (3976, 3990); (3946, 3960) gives 1.13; 28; 22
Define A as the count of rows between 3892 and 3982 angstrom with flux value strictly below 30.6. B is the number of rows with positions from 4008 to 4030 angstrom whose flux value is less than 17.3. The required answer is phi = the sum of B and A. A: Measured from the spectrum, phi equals 30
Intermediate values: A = 30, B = 0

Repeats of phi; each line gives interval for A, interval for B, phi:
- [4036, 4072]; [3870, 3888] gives 13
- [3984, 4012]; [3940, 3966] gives 8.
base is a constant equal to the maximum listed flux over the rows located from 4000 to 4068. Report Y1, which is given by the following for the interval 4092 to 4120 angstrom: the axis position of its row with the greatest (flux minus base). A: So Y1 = 4118.0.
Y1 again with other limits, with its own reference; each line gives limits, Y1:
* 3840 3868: 3845.0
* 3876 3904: 3893.0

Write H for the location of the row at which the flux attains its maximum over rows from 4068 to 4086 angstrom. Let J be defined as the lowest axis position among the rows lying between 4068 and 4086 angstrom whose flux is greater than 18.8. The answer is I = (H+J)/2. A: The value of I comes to 4076.0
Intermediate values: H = 4082.0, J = 4070.0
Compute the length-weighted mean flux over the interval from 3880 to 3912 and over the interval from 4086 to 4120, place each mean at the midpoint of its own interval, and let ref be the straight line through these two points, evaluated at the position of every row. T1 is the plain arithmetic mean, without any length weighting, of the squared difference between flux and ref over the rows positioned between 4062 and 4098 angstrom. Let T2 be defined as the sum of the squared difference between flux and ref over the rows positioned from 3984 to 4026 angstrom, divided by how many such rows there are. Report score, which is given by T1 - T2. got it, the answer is 0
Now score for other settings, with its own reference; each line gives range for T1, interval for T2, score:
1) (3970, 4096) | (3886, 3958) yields -20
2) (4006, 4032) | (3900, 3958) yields -37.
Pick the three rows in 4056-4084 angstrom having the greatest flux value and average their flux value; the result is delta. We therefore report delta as 33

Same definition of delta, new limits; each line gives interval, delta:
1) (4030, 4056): 37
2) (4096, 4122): 37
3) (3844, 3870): 18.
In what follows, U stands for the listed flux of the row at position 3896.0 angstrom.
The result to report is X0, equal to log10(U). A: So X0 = 1.31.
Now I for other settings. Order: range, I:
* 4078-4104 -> 4083.5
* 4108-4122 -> 4113.5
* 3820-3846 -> 3845.0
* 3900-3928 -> 3909.5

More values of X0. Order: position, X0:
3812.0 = 1.23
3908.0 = 1.30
